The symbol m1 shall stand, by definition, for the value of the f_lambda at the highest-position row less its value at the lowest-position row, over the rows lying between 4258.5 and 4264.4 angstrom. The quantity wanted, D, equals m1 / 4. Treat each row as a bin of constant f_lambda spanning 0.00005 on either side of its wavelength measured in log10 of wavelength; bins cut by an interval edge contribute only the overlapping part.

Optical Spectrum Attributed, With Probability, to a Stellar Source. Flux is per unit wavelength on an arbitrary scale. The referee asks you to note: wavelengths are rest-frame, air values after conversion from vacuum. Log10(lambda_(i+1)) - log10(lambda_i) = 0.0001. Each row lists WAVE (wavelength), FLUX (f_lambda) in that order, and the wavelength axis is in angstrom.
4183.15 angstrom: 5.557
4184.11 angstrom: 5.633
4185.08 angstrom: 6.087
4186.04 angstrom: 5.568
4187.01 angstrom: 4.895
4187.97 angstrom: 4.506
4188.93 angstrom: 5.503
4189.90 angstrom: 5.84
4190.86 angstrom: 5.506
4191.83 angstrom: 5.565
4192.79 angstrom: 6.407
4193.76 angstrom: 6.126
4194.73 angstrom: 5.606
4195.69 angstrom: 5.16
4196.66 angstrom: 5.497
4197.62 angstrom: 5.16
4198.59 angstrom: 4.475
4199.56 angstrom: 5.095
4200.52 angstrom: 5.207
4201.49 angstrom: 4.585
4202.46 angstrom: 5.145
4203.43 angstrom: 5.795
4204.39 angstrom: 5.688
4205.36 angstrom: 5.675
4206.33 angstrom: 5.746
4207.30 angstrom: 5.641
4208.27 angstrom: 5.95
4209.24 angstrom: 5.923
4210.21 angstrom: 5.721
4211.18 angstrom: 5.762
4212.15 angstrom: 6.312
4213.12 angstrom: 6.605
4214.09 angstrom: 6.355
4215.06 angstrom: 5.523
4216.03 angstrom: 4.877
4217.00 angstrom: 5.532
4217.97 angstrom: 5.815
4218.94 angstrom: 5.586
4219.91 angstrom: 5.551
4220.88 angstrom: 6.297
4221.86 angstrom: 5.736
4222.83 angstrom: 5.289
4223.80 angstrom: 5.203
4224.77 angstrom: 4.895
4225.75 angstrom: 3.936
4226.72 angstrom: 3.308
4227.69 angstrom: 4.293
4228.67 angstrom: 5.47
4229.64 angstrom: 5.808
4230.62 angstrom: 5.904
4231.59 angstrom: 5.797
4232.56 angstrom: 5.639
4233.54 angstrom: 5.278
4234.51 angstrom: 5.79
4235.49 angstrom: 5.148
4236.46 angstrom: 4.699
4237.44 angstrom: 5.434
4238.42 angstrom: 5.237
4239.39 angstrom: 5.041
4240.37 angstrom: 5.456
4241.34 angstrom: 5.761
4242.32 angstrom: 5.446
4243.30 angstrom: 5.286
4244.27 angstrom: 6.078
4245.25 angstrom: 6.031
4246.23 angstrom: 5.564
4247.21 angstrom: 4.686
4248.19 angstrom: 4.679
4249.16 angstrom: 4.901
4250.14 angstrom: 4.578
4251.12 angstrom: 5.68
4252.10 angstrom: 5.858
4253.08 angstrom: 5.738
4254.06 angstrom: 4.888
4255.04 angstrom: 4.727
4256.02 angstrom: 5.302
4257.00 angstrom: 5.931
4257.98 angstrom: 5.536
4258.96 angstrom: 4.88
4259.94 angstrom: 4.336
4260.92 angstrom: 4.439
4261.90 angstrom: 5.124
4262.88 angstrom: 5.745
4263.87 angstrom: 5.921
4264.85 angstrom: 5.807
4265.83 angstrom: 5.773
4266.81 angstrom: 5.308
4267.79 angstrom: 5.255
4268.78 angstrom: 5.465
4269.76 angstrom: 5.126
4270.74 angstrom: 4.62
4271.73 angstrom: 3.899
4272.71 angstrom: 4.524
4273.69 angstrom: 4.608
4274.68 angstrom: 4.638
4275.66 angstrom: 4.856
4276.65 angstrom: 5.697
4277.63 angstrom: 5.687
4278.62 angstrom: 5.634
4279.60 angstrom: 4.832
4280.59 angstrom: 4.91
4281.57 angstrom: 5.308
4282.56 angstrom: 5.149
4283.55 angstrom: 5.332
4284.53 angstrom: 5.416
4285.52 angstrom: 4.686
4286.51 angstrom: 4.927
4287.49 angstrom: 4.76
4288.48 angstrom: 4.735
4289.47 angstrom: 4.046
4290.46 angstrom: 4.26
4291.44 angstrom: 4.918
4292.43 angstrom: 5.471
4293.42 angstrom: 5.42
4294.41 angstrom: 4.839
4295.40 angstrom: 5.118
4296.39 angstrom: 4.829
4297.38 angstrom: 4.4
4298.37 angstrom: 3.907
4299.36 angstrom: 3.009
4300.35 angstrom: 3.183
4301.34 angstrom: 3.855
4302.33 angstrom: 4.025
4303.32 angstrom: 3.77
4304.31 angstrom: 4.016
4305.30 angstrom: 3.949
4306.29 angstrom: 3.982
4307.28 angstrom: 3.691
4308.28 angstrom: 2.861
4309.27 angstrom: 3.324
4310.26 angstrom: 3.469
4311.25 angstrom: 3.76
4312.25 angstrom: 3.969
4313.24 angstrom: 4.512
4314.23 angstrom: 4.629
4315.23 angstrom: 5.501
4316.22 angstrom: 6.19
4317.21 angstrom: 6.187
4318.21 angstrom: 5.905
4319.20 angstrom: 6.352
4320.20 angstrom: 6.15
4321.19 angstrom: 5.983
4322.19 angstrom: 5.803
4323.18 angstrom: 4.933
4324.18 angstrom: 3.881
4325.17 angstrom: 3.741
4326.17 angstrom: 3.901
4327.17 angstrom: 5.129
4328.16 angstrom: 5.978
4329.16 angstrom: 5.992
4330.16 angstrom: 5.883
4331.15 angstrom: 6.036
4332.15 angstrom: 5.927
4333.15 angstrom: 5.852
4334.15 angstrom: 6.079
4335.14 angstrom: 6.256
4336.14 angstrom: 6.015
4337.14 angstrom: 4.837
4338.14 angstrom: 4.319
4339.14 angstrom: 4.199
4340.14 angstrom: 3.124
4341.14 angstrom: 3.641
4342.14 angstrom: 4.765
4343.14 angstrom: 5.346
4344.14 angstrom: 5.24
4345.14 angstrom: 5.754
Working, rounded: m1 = 1.0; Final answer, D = 0.3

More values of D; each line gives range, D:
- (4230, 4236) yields -0.2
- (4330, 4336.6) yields 0.0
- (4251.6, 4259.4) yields -0.2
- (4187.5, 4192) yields 0.3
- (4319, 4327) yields -0.6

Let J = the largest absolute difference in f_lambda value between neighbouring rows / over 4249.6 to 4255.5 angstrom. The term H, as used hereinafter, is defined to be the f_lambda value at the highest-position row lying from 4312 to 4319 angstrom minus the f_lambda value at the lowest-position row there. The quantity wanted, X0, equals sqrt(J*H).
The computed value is 1.46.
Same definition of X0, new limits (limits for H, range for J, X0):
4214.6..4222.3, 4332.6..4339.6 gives 0.50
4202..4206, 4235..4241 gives 0.62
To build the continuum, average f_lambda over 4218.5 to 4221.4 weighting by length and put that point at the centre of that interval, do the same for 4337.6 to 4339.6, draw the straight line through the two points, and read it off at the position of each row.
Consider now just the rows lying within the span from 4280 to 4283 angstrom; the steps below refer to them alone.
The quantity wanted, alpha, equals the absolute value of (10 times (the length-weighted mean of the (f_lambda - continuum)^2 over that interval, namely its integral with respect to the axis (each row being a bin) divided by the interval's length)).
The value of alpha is 0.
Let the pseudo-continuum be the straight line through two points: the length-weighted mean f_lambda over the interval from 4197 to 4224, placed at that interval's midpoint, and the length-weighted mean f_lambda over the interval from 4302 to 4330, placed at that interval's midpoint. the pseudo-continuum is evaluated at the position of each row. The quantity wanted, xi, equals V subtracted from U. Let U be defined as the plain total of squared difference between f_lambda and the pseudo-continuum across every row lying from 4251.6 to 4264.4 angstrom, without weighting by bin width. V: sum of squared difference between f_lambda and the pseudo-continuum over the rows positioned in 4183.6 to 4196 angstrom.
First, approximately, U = 4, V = 3.6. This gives 0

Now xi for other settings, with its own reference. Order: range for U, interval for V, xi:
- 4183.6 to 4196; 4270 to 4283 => 0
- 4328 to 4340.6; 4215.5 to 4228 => 10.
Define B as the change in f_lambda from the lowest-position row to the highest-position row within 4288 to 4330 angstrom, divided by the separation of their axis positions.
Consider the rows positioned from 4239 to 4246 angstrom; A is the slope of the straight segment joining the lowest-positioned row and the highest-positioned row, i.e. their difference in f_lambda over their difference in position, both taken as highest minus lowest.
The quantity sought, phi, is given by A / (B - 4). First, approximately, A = 0.169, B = 0.03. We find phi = -0.043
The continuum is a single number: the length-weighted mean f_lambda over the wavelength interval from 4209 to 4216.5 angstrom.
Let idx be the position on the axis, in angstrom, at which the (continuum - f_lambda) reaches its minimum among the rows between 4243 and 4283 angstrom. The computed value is 4244.27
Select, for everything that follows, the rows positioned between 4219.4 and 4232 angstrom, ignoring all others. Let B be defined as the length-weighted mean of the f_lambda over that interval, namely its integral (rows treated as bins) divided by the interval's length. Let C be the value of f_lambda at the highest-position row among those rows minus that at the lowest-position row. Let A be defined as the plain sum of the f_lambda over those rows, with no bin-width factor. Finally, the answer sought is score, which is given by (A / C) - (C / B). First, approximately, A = 67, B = 5.19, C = 0.2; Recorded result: 274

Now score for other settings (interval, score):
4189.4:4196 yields -59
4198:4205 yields 29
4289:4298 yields 122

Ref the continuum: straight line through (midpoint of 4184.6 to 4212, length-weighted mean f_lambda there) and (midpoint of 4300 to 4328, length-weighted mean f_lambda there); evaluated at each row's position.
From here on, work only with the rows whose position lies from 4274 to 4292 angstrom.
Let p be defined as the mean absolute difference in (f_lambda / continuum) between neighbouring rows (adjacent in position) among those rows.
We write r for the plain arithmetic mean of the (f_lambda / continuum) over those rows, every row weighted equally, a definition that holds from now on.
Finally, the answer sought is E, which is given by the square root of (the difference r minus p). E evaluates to 0.98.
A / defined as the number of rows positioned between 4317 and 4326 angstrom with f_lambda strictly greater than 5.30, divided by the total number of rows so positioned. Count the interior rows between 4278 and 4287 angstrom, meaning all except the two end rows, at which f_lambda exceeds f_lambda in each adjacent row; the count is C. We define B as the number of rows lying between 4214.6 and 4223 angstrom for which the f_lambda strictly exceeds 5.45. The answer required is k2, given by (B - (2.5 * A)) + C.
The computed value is 7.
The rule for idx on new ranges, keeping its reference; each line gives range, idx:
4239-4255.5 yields 4244.27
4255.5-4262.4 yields 4257.00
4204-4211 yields 4208.27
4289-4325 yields 4319.20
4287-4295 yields 4292.43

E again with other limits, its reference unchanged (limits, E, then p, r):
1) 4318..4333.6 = 1.07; 0.086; 1.23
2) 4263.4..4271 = 1.02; 0.049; 1.10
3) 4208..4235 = 0.98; 0.080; 1.04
